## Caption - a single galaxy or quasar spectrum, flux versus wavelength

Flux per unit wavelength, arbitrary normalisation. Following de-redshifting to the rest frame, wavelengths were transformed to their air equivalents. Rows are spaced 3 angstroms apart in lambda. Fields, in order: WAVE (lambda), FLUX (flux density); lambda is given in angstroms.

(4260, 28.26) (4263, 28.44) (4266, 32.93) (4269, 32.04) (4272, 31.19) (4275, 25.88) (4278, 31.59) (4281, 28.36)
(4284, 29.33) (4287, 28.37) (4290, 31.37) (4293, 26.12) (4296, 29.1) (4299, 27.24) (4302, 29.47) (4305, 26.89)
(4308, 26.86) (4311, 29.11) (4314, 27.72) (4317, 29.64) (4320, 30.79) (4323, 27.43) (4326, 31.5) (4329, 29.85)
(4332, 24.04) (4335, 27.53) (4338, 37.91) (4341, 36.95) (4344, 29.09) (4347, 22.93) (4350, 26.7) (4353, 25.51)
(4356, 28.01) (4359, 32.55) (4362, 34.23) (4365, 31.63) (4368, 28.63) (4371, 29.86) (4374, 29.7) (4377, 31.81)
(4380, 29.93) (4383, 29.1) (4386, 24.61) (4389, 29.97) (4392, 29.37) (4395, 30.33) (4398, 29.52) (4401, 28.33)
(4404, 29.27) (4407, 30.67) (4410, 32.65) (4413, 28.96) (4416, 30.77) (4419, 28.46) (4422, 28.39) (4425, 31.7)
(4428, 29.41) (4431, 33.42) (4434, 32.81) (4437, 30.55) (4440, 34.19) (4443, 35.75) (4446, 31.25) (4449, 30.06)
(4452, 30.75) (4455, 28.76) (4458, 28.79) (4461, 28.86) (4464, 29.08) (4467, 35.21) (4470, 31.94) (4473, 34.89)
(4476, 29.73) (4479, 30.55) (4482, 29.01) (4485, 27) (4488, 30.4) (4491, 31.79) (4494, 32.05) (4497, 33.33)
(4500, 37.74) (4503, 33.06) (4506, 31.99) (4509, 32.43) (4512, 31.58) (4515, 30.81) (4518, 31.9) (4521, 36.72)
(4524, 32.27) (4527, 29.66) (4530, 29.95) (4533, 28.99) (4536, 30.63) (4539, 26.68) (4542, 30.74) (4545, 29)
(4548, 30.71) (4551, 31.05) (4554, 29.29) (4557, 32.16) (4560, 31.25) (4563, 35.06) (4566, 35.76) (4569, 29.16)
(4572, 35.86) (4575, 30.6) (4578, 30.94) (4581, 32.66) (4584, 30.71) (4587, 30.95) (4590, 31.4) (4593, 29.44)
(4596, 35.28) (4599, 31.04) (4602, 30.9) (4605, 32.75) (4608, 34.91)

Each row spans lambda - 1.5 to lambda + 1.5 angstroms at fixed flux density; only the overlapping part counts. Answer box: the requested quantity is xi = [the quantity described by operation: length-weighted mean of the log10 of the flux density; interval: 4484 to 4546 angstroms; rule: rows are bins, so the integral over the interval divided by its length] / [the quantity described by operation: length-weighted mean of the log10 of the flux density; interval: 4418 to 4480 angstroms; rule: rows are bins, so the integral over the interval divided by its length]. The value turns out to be 1.00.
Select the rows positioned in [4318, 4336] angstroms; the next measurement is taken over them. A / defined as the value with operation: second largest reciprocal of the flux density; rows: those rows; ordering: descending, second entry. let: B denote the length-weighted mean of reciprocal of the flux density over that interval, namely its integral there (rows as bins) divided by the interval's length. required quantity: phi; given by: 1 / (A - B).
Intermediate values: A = 0.0365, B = 0.0353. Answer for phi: 849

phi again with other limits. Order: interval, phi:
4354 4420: 474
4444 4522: 350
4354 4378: 461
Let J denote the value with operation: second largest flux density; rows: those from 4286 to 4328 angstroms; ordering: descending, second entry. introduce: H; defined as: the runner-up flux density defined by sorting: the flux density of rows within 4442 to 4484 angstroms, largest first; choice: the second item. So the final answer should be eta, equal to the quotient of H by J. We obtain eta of 1.12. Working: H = 35.21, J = 31.37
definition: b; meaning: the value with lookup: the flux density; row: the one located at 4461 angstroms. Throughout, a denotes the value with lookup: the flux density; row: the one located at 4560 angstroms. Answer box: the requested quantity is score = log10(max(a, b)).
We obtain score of 1.49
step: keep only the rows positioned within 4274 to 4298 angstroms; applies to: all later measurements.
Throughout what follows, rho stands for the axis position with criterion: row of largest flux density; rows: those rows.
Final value 4278 angstroms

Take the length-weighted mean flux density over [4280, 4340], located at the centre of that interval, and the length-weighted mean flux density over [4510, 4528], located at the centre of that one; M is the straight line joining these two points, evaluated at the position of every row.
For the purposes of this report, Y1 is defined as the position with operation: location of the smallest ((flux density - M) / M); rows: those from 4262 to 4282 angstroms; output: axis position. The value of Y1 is 4275 angstroms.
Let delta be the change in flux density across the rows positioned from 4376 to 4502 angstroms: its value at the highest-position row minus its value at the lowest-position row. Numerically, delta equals 5.9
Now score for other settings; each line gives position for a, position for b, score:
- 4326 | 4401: 1.50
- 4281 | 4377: 1.50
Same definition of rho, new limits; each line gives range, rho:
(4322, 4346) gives 4338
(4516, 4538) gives 4521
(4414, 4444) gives 4443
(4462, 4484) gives 4467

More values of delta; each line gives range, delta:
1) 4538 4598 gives 8.6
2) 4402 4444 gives 6.5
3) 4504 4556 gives -2.7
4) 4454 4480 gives 1.8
